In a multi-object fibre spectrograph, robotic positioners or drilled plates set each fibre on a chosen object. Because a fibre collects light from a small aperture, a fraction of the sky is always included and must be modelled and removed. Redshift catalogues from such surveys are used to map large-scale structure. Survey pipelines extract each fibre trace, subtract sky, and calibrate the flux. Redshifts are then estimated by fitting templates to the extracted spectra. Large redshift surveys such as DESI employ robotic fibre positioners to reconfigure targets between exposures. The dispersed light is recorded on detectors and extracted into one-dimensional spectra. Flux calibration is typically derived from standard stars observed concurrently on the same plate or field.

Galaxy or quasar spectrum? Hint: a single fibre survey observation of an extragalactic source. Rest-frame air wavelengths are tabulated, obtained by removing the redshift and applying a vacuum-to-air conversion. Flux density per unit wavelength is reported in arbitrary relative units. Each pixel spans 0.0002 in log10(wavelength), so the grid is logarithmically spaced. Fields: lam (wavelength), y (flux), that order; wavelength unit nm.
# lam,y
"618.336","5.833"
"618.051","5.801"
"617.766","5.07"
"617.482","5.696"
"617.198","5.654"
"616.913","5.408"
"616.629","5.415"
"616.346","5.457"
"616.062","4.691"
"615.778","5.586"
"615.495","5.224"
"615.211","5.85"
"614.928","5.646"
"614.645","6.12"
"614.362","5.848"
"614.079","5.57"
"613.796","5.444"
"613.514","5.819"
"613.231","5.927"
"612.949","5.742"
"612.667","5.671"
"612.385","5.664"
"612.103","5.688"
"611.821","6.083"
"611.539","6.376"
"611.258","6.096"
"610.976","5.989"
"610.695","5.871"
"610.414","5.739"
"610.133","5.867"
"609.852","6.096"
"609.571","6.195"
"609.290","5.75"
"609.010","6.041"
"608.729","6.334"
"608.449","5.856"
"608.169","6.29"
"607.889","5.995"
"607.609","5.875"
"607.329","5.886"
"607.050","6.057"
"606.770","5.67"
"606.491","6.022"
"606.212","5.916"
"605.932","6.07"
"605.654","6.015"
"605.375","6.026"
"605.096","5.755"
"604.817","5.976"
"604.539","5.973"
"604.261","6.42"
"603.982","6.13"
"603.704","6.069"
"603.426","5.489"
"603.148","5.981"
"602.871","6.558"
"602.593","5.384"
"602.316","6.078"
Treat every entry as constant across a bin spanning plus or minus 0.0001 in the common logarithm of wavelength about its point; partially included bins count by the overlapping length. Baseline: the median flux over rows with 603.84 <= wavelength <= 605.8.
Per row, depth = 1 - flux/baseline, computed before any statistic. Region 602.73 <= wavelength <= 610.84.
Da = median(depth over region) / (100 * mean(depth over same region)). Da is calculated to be 0.011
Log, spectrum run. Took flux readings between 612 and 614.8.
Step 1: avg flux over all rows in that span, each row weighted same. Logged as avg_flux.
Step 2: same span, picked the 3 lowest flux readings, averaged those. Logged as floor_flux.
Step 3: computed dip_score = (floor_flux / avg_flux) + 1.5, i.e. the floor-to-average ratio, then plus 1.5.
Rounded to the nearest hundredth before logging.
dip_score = 2.47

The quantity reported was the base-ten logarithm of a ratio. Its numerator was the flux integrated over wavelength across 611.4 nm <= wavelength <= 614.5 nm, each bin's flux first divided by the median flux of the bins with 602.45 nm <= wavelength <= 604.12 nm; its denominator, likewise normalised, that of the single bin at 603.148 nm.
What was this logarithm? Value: 0.48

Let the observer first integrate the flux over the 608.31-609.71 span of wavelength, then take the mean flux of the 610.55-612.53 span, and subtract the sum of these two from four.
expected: -10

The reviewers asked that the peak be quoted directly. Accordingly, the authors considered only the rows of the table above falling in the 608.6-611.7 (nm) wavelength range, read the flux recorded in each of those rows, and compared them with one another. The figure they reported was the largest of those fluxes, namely 6.376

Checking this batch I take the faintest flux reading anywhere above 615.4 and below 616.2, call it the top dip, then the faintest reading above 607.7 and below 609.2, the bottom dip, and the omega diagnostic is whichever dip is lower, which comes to 4.69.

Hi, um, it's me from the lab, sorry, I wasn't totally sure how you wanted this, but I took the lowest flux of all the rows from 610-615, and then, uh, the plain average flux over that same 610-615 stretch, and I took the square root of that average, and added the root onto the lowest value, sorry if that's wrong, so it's 7.86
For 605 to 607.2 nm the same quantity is 8.11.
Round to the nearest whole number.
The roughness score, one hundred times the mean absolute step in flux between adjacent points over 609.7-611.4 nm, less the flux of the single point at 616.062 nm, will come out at 10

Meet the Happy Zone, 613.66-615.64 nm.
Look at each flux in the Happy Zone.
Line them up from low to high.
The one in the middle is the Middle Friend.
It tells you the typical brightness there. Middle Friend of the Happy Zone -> 5.65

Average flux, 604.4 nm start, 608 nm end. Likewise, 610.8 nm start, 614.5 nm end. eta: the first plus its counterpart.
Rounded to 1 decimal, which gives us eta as 11.8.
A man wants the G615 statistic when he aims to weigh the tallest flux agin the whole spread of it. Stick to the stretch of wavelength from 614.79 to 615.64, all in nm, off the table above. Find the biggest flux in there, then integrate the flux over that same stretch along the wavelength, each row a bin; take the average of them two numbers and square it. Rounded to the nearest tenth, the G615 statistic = 28.0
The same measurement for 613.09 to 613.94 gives 29.1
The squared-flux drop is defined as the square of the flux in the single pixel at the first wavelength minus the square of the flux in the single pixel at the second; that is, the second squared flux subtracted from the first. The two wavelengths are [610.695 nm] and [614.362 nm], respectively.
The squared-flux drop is 0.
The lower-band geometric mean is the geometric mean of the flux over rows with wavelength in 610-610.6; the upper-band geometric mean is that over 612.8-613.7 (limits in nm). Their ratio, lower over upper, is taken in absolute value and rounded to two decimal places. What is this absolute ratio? 1.00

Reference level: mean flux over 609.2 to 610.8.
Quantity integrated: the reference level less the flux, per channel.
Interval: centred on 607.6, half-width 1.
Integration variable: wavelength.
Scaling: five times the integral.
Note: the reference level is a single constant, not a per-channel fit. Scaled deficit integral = -0.3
